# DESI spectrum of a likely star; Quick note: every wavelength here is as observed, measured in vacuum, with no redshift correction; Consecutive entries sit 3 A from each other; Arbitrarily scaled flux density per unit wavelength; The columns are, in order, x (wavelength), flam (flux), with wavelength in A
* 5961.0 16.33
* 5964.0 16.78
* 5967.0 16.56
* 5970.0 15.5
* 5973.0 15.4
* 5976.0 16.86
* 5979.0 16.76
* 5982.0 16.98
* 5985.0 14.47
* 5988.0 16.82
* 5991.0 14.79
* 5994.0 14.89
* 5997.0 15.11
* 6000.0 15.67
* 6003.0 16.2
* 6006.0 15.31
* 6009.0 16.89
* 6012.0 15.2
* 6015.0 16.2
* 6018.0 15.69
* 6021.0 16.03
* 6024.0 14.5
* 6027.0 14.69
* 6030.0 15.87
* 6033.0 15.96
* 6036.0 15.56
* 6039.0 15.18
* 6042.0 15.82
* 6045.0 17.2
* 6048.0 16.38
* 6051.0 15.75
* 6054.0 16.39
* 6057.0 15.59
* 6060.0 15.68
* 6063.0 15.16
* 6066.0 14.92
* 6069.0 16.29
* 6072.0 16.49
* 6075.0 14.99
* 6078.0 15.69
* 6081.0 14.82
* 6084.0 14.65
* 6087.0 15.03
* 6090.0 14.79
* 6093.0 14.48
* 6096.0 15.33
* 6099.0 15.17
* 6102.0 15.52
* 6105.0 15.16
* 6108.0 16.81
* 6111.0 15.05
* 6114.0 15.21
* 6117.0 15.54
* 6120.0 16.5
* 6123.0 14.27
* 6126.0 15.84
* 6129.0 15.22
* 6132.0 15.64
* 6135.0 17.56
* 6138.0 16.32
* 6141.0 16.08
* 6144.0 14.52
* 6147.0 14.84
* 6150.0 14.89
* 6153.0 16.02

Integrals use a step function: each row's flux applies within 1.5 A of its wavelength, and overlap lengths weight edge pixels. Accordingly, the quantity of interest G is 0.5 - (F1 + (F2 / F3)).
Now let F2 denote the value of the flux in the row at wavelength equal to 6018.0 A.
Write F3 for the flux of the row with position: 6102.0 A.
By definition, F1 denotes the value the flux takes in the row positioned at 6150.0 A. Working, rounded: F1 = 14.89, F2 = 15.69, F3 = 15.52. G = -15.4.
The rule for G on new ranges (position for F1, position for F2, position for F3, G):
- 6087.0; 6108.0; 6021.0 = -15.6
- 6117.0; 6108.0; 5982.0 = -16.0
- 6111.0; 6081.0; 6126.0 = -15.5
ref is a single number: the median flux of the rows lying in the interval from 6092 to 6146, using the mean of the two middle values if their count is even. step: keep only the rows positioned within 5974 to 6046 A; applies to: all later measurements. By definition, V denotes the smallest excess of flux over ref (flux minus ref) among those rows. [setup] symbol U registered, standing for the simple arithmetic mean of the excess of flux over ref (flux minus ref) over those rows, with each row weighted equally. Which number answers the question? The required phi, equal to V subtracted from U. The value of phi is 1.31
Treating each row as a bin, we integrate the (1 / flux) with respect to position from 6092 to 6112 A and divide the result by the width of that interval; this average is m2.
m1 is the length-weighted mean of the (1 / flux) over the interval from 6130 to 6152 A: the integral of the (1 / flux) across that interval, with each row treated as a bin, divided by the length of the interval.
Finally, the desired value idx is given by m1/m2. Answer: 0.983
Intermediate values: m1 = 0.0640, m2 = 0.0651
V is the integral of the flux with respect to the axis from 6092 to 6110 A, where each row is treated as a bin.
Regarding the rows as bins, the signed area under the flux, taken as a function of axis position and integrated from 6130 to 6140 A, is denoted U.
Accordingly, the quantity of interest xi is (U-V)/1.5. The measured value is -76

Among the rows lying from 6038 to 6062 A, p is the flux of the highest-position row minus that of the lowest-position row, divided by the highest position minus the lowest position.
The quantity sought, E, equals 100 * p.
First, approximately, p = 0.024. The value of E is 2.4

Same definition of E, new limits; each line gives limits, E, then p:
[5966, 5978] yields 3.3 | 0.033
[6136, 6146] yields -30.0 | -0.300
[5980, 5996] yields -17.4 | -0.174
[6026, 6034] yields 21.2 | 0.212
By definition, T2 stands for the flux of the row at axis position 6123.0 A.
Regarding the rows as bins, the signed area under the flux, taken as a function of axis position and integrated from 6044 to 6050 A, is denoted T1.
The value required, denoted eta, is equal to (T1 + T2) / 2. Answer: 57.1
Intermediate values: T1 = 100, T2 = 14.27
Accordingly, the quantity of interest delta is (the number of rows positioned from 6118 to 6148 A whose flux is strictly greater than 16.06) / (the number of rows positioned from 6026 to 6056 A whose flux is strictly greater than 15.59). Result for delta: 0.57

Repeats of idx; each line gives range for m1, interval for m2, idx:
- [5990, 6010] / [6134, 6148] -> 1.017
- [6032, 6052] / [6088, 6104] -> 0.943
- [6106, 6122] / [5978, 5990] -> 1.024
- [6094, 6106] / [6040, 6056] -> 1.063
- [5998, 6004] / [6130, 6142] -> 1.031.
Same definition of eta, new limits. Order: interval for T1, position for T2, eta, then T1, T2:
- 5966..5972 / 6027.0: 55.1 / 96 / 14.69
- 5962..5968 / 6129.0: 57.6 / 100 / 15.22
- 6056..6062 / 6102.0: 54.6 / 94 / 15.52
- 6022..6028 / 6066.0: 51.6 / 88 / 14.92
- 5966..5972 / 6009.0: 56.2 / 96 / 16.89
